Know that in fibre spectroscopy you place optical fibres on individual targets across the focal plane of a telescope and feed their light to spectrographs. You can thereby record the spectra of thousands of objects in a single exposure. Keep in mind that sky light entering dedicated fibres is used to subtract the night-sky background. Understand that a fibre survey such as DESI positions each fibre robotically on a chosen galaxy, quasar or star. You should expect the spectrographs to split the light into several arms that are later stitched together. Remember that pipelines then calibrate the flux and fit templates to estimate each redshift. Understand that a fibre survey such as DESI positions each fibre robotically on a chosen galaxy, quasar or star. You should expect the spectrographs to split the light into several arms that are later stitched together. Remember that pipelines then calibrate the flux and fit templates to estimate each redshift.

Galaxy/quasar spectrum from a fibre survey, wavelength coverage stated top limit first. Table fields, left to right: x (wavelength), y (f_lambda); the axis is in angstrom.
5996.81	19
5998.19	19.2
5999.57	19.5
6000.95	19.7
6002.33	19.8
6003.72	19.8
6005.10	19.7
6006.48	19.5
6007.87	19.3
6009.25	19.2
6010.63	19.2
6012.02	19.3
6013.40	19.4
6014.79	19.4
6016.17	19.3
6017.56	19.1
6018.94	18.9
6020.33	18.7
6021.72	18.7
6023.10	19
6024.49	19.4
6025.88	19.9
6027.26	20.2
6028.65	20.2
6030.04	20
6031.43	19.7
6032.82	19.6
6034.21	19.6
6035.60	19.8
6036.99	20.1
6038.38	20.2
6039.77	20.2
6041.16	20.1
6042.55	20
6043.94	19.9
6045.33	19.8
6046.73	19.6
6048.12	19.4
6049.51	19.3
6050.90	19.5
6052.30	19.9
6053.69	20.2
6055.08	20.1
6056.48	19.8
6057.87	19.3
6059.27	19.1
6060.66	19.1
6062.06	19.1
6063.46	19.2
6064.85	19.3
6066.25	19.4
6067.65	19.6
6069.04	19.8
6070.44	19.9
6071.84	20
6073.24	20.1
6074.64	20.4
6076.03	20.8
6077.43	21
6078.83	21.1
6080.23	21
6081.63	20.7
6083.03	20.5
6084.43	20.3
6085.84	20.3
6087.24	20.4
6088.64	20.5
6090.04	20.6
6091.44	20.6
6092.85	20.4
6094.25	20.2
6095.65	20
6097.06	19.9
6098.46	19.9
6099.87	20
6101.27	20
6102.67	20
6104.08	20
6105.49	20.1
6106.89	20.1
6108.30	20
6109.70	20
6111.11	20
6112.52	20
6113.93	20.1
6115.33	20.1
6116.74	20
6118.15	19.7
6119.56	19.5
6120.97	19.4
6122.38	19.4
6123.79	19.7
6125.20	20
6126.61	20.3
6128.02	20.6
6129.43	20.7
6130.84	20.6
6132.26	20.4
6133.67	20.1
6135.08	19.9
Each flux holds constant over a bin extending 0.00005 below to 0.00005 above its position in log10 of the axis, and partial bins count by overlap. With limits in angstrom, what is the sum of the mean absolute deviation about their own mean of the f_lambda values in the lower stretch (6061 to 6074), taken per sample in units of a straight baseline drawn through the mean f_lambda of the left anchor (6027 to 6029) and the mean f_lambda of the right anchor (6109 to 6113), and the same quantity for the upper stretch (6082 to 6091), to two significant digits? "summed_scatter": 0.021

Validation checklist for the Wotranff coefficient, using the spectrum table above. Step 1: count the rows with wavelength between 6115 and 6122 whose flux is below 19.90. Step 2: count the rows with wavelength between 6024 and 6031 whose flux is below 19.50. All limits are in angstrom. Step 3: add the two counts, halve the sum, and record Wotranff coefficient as 2.00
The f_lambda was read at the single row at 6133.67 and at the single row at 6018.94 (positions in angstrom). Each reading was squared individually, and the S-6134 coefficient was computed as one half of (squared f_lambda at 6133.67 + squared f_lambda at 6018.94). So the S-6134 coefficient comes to 381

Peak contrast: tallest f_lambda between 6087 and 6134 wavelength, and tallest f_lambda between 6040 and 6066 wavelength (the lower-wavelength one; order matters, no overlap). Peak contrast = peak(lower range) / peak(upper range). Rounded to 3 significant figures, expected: 0.976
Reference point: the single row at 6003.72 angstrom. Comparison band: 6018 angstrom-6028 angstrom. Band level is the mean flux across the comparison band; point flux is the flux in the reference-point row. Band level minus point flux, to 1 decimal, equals -0.5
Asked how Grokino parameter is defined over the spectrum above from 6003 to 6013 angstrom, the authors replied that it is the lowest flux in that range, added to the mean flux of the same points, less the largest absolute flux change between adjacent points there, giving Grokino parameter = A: 38.4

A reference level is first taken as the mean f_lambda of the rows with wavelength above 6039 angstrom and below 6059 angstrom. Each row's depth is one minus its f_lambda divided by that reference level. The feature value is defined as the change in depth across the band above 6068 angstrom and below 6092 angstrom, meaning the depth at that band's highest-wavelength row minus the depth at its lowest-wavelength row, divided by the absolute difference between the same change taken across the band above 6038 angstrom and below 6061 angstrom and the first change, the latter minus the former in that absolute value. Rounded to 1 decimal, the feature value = -0.4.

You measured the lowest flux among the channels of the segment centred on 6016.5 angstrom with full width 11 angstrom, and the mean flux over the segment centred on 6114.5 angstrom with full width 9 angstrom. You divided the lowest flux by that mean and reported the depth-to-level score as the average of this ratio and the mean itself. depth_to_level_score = 10.5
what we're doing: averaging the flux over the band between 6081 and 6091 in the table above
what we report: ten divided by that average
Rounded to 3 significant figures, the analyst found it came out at 0.488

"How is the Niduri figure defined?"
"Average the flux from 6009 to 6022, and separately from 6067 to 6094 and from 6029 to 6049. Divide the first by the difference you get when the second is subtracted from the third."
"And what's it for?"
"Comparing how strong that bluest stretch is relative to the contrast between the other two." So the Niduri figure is -34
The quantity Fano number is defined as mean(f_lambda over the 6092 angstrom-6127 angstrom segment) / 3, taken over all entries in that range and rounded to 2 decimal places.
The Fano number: 6.65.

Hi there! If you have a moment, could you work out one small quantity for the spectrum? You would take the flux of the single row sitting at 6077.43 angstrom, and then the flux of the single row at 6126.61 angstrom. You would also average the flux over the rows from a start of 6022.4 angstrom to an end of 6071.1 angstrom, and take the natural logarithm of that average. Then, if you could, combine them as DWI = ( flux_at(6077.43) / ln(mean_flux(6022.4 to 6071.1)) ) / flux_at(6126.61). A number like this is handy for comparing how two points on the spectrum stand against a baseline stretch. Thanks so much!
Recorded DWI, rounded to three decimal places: 0.347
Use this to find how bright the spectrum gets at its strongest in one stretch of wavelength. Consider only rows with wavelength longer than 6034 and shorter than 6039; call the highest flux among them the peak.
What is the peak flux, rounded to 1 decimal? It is 20.2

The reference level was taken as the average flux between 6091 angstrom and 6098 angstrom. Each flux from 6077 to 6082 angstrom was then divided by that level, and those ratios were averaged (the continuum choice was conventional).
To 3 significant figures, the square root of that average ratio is 1.02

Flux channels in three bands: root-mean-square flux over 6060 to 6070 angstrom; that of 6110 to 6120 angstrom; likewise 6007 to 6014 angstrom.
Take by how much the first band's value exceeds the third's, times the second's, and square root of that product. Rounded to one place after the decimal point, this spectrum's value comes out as 1.3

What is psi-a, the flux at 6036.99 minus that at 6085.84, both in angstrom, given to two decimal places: -0.20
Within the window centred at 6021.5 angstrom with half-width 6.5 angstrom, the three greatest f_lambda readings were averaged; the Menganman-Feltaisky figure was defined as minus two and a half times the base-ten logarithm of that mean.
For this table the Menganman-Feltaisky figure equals -3.24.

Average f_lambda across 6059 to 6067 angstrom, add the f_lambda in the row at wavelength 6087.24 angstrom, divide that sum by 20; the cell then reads 1.98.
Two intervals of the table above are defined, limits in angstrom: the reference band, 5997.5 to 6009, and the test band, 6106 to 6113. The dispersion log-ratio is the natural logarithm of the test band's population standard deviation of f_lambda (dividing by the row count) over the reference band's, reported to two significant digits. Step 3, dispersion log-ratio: -1.7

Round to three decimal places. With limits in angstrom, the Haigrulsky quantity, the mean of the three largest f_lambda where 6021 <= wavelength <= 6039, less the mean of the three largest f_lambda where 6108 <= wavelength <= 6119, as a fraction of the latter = 0.007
